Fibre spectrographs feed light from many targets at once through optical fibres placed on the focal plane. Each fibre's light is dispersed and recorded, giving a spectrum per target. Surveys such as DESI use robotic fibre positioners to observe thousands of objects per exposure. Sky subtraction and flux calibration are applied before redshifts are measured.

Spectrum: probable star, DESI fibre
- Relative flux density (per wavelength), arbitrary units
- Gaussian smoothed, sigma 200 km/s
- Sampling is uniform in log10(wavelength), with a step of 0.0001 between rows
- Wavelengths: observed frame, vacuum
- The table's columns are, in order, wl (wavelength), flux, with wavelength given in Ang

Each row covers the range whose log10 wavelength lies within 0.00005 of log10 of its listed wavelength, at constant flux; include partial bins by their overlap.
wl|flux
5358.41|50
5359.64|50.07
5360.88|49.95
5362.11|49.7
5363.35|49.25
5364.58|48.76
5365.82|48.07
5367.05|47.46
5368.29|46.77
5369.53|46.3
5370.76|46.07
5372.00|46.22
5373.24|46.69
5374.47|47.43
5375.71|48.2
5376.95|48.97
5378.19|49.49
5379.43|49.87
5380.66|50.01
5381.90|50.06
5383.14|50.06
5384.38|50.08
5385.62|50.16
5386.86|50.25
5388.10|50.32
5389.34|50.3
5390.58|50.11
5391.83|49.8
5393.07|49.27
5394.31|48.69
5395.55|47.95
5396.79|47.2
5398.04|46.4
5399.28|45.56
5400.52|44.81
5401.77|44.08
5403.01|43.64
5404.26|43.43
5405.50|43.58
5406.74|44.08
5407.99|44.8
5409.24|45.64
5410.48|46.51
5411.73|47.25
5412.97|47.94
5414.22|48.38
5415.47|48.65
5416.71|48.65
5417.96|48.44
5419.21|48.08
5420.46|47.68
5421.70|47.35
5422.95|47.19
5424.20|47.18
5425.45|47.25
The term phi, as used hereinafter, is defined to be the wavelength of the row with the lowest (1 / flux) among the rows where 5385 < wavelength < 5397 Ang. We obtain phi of 5388.10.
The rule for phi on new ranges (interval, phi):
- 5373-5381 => 5380.66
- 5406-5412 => 5411.73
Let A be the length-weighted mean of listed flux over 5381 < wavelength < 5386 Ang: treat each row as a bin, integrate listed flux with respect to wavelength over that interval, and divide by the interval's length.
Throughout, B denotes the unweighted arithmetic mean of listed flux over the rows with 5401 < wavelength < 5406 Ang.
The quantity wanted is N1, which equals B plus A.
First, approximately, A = 50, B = 43.7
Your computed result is 94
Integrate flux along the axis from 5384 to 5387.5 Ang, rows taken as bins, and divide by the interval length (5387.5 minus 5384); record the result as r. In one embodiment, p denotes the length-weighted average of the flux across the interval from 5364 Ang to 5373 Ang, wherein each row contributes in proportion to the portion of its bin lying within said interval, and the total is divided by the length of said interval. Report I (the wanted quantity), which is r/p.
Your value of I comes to 1.07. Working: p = 47.0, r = 50.2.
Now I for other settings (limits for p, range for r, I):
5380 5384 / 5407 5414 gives 0.93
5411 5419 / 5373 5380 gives 1.01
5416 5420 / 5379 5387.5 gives 1.04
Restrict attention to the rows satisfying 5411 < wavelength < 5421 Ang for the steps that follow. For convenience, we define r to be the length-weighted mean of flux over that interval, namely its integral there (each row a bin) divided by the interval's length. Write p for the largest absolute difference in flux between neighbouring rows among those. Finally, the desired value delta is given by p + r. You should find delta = 48.8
